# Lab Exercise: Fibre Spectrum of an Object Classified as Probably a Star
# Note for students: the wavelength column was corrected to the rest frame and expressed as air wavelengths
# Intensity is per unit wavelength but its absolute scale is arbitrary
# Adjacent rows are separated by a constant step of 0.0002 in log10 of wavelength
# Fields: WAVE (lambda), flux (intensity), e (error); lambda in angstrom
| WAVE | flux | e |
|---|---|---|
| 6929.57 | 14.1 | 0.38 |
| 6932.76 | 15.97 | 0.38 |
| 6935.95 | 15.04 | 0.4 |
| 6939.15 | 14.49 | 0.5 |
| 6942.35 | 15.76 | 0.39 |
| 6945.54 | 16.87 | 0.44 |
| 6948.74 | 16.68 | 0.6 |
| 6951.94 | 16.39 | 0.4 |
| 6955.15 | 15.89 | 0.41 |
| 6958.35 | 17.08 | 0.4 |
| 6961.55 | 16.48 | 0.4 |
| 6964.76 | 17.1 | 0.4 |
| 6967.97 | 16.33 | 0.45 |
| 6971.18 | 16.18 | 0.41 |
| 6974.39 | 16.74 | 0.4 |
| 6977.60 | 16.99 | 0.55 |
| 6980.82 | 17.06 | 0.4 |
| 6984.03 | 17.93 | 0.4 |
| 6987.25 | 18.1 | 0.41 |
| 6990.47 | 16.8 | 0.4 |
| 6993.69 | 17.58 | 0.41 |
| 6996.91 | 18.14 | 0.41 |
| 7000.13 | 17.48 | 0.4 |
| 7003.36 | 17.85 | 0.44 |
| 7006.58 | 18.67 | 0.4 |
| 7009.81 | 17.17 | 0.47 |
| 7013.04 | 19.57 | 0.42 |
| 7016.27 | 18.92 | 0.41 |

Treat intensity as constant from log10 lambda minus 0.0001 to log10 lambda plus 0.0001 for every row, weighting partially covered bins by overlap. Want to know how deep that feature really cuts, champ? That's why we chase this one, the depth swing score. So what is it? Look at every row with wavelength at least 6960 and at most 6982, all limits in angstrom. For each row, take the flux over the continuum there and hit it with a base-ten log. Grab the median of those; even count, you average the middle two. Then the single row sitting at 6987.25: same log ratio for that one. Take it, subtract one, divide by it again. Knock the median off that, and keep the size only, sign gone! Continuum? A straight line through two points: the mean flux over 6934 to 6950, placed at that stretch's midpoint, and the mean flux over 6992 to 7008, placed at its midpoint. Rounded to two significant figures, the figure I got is 63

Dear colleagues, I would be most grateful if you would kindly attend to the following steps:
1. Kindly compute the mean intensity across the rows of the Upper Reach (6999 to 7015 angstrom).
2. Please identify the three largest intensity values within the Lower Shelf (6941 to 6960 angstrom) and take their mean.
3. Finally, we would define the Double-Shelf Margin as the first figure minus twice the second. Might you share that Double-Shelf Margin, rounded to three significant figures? -15.6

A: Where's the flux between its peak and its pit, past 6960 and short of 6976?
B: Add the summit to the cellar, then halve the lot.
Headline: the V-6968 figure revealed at 16.6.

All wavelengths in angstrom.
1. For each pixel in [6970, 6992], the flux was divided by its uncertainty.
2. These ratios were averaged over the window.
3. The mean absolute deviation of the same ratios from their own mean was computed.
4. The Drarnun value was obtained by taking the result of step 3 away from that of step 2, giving 38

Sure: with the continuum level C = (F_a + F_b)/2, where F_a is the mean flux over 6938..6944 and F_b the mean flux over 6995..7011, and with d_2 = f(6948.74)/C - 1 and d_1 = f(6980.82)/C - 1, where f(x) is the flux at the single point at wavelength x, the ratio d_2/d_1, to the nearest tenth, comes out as 0.3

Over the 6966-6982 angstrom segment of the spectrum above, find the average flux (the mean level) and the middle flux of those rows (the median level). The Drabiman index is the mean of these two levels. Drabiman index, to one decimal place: 16.7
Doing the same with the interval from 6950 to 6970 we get 16.5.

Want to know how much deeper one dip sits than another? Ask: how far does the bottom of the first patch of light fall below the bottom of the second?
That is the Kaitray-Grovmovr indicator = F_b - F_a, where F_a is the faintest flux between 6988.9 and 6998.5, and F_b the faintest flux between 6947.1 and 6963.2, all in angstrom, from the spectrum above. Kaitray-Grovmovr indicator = -0.9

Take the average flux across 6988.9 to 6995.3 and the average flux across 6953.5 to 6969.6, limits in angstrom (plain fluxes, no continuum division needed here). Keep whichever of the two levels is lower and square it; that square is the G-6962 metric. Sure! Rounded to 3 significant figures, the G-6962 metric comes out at 275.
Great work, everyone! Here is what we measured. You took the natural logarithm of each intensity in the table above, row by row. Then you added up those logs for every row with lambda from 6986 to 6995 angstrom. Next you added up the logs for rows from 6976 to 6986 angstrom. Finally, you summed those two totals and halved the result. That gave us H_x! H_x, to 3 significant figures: 8.57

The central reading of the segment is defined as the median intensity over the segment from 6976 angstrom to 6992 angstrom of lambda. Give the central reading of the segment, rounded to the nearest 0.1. 17.1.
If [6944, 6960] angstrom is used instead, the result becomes 16.7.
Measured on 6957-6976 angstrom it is 16.6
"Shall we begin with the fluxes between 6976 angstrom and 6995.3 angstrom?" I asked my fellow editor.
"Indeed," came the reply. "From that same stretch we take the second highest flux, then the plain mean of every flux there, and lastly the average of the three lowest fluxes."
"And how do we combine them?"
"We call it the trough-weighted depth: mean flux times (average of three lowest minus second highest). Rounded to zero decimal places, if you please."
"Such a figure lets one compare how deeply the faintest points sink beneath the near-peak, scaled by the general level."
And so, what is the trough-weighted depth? -17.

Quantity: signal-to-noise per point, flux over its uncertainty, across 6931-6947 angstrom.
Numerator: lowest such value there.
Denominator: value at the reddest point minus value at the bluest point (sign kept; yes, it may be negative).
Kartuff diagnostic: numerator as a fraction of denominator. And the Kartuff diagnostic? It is -8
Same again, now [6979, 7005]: -19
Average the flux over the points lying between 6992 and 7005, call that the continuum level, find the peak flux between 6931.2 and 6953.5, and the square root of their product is 17.3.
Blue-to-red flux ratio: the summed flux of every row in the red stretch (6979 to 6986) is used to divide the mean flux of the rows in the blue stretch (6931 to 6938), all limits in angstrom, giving 0.44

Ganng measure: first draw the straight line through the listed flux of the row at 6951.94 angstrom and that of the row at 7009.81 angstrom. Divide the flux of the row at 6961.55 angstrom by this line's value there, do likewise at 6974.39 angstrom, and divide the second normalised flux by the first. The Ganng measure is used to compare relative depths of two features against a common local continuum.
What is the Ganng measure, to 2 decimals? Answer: 1.01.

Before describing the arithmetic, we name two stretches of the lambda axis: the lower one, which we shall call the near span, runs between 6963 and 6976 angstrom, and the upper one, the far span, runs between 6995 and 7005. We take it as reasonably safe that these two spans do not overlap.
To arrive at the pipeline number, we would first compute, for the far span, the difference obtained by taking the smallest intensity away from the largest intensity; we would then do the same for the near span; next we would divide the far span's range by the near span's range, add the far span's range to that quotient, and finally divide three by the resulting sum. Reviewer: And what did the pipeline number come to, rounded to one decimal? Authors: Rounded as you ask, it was 2.2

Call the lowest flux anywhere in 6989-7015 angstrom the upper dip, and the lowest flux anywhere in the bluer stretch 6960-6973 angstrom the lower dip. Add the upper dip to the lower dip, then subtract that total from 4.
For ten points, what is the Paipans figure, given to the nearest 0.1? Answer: -29.0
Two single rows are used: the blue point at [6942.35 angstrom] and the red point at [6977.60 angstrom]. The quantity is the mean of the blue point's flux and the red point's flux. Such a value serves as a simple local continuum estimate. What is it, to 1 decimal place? 16.4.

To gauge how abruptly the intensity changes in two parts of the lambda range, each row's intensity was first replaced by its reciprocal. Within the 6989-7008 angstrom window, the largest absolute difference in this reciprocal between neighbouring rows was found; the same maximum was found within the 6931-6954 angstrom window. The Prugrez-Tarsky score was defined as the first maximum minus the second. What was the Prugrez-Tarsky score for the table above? -0.0029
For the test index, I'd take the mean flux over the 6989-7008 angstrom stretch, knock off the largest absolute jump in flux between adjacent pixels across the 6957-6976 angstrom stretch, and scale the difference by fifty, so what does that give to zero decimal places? 849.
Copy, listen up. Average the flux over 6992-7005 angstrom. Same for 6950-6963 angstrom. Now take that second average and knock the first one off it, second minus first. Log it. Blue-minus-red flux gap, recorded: -1.30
